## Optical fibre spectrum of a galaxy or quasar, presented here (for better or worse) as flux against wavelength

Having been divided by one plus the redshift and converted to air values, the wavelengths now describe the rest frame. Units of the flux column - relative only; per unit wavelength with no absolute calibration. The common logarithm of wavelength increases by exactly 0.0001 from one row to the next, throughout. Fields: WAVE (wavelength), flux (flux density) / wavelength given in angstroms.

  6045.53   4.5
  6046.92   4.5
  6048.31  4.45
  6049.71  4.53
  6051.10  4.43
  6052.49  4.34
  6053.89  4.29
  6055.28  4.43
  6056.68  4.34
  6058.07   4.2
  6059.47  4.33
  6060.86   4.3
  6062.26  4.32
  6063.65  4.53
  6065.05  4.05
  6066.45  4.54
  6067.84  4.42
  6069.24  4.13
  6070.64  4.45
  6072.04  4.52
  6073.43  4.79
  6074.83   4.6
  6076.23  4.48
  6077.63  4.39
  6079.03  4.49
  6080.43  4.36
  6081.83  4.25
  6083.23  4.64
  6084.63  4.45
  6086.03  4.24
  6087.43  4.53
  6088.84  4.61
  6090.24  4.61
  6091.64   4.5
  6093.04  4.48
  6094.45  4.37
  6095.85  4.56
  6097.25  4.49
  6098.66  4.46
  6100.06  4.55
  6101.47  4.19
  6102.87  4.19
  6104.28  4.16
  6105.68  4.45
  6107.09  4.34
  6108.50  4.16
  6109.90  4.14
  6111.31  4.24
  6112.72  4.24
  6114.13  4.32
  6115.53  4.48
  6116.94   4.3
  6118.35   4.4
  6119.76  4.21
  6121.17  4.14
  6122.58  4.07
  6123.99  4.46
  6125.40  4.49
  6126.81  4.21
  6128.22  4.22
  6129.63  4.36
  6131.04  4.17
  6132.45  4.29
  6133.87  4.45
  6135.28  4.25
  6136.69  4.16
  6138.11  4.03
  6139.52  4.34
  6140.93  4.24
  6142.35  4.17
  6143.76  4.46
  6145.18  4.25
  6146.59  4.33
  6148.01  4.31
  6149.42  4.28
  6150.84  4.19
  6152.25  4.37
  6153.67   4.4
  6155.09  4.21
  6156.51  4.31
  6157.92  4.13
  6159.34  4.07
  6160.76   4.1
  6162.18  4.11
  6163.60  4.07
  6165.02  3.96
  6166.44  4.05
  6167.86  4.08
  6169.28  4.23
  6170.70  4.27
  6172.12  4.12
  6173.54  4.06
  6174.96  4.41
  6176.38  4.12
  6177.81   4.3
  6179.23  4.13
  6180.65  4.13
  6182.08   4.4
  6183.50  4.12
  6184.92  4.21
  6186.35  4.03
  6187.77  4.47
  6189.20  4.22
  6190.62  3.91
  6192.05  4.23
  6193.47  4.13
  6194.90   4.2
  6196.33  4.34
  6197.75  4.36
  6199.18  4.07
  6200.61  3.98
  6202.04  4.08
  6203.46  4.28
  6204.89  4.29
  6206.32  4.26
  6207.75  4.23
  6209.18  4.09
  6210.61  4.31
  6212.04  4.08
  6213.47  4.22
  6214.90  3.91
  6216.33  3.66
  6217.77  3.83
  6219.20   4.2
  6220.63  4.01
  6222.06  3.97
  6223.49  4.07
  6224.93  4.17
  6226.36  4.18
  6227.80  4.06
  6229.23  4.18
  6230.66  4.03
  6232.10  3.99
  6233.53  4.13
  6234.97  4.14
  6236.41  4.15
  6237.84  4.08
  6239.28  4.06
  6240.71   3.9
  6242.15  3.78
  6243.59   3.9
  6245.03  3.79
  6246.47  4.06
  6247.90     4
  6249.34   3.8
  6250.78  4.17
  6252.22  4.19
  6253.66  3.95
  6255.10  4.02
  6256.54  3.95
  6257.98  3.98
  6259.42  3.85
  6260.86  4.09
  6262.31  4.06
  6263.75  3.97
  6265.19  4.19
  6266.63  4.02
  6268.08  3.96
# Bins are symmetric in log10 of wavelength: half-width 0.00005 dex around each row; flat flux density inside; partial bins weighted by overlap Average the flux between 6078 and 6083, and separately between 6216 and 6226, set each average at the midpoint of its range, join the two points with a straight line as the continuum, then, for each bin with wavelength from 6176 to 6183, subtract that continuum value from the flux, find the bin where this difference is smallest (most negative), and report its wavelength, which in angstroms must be 6176.38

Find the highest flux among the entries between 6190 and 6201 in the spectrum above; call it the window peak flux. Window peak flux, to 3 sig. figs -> 4.36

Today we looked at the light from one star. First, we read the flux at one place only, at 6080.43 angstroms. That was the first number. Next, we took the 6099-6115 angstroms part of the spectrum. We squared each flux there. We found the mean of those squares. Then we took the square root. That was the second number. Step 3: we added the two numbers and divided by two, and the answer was 4.32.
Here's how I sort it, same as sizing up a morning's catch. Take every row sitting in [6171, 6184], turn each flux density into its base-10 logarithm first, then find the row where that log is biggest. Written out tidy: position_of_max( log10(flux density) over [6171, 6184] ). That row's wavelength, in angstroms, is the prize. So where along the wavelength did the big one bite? 6174.96 angstroms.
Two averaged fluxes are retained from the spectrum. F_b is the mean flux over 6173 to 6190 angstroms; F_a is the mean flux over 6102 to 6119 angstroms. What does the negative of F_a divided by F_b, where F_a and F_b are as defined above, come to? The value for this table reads -1.016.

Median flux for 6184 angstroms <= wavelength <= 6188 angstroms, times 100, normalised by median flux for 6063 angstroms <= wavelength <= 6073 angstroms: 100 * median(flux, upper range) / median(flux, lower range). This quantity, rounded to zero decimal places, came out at 95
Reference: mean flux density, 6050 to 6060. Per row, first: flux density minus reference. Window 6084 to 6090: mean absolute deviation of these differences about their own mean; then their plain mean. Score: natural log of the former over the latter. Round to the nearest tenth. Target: -0.1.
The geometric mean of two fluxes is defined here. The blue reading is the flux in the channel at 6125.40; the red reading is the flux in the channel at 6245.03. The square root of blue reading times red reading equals 4.13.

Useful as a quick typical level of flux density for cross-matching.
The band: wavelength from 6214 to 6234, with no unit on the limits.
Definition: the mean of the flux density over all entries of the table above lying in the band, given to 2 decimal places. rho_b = 4.03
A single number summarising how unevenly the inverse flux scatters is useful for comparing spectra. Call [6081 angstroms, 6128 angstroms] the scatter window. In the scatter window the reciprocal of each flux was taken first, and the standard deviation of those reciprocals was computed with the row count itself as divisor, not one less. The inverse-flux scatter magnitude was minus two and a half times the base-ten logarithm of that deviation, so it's 5.18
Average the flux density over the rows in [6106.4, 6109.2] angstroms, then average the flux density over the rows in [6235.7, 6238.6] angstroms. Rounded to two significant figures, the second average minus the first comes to -0.13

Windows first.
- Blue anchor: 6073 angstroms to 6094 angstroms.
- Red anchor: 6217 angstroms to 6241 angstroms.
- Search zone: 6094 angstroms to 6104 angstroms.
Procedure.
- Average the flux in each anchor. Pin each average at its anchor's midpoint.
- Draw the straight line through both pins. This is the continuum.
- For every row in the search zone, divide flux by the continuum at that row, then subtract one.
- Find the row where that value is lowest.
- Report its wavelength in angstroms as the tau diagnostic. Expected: 6101.47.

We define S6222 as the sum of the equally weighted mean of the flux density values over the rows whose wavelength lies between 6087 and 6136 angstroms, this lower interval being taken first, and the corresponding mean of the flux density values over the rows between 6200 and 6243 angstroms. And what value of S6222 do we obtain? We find 8.42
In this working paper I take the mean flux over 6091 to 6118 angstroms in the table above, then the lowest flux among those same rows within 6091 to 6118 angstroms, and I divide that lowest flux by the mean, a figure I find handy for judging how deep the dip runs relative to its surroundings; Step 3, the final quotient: 0.952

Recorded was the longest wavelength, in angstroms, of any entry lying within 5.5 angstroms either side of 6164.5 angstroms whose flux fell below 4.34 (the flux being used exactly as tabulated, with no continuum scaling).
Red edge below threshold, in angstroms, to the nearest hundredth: 6169.28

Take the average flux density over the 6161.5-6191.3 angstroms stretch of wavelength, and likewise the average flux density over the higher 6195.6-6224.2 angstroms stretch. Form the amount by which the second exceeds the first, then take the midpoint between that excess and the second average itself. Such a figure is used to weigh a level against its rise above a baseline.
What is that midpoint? 2.031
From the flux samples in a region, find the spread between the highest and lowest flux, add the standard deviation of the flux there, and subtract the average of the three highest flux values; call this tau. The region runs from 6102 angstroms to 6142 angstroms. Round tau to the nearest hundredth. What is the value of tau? -3.89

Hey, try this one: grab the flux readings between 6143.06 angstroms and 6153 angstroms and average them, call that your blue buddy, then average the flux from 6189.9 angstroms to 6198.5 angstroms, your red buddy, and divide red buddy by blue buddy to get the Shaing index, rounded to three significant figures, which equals 0.973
